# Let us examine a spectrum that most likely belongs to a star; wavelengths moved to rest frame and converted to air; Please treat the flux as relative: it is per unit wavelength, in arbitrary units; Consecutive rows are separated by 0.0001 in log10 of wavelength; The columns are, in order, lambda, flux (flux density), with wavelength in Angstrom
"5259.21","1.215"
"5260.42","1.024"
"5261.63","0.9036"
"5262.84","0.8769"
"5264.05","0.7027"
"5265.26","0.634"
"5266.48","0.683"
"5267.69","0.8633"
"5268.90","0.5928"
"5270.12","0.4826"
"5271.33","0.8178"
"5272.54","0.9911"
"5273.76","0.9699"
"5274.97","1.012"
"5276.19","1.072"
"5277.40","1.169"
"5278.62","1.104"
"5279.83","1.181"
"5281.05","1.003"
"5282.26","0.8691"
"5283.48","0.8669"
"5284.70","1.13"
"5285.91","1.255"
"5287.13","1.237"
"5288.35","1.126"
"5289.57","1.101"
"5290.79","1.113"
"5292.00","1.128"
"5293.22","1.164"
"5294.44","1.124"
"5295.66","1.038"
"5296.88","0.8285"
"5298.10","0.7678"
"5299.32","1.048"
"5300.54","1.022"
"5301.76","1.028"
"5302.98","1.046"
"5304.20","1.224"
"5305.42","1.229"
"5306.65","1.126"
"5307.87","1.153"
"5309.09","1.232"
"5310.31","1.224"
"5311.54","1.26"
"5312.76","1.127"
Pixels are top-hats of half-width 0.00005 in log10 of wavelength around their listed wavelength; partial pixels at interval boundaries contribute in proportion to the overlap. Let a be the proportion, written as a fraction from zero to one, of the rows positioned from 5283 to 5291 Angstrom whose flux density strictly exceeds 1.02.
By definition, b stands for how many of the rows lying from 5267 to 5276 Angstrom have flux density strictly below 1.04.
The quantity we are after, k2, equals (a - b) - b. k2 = -13.1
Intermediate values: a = 0.9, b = 7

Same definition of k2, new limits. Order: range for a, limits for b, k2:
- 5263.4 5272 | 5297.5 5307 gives -6.0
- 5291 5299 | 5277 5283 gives -3.3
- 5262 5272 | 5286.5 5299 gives -6.0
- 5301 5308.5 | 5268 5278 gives -11.0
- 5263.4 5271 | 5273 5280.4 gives -4.0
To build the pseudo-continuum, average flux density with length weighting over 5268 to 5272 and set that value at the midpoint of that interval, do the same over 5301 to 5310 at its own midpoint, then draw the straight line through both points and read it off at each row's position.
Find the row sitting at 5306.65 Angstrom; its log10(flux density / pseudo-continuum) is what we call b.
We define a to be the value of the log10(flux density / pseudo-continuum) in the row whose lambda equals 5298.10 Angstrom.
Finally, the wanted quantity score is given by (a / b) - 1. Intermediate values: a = -0.13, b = -0.01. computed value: 8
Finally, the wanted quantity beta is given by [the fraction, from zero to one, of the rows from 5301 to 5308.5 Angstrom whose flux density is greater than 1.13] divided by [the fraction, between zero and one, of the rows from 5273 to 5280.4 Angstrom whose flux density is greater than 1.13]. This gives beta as 1.5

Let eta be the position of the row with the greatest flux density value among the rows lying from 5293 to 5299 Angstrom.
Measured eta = 5293.22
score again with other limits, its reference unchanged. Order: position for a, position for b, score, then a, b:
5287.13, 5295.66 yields 12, 0.14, 0.01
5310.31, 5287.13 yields -1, 0.00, 0.14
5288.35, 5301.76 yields -4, 0.09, -0.03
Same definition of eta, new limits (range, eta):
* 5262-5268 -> 5262.84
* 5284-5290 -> 5285.91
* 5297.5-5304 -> 5299.32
